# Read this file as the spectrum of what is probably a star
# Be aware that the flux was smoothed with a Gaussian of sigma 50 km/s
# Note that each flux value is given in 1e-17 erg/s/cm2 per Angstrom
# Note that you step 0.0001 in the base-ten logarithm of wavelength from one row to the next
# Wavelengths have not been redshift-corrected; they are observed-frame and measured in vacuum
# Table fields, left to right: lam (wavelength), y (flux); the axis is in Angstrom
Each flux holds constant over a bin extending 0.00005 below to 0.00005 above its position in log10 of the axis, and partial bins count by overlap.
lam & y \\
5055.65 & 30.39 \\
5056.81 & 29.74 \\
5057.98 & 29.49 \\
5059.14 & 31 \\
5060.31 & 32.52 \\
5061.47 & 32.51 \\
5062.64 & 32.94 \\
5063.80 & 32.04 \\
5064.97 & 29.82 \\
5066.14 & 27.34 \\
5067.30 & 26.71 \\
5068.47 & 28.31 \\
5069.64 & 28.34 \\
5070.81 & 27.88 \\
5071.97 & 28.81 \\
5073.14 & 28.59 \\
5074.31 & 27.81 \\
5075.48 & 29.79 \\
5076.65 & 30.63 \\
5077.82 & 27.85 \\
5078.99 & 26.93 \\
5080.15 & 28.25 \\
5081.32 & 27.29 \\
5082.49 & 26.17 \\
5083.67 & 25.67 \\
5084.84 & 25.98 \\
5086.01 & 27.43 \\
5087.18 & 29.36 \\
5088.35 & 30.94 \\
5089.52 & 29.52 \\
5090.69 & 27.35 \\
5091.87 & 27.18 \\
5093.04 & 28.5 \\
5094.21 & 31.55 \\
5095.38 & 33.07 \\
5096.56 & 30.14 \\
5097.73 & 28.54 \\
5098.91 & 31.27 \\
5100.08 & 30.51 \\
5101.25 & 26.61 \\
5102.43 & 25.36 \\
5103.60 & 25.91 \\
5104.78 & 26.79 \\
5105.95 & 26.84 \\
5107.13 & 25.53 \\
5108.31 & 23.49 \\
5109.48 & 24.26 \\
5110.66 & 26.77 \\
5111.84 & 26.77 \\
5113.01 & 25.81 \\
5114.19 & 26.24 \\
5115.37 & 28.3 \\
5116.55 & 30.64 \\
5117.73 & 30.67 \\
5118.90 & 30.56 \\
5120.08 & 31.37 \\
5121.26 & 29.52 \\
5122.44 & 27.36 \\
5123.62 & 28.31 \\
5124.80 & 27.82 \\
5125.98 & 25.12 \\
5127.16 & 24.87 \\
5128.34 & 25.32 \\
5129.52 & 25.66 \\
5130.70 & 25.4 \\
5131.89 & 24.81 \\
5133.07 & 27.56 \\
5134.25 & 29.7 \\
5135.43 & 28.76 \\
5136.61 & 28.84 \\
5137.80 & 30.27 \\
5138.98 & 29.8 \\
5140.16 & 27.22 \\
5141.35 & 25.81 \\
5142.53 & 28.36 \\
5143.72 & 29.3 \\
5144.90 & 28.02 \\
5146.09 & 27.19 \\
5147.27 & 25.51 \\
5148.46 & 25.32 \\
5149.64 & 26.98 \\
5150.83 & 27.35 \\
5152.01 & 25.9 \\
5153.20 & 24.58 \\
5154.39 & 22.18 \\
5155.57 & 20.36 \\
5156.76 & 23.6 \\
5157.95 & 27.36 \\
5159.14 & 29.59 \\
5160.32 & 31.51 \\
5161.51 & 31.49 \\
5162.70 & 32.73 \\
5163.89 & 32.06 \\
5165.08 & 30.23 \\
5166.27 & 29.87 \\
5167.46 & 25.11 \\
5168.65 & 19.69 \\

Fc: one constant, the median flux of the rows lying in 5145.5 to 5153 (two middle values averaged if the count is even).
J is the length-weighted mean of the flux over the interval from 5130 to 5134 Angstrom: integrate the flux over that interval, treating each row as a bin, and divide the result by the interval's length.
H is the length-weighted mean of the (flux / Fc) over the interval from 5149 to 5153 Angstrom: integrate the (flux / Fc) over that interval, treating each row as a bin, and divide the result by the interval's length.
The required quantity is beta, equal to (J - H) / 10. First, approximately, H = 1.00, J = 26.2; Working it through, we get 2.52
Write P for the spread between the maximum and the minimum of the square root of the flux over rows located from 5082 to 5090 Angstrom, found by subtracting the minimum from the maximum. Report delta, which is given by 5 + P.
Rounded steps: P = 0.50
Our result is 5.50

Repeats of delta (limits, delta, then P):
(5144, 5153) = 5.26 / 0.26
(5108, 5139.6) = 5.75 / 0.75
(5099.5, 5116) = 5.68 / 0.68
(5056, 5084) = 5.67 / 0.67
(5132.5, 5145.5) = 5.42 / 0.42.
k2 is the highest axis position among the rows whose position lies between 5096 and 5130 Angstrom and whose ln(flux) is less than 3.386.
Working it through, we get 5129.52 Angstrom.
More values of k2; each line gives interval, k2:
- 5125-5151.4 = 5150.83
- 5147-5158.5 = 5157.95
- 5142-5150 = 5149.64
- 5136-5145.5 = 5144.90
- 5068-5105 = 5104.78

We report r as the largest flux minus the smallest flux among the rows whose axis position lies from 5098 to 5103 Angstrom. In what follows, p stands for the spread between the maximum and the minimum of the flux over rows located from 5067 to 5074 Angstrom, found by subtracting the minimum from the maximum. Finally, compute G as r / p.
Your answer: 2.81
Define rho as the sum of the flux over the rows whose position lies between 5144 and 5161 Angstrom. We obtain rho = 365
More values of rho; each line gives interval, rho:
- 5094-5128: 810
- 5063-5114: 1204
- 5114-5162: 1125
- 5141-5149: 190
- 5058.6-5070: 302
